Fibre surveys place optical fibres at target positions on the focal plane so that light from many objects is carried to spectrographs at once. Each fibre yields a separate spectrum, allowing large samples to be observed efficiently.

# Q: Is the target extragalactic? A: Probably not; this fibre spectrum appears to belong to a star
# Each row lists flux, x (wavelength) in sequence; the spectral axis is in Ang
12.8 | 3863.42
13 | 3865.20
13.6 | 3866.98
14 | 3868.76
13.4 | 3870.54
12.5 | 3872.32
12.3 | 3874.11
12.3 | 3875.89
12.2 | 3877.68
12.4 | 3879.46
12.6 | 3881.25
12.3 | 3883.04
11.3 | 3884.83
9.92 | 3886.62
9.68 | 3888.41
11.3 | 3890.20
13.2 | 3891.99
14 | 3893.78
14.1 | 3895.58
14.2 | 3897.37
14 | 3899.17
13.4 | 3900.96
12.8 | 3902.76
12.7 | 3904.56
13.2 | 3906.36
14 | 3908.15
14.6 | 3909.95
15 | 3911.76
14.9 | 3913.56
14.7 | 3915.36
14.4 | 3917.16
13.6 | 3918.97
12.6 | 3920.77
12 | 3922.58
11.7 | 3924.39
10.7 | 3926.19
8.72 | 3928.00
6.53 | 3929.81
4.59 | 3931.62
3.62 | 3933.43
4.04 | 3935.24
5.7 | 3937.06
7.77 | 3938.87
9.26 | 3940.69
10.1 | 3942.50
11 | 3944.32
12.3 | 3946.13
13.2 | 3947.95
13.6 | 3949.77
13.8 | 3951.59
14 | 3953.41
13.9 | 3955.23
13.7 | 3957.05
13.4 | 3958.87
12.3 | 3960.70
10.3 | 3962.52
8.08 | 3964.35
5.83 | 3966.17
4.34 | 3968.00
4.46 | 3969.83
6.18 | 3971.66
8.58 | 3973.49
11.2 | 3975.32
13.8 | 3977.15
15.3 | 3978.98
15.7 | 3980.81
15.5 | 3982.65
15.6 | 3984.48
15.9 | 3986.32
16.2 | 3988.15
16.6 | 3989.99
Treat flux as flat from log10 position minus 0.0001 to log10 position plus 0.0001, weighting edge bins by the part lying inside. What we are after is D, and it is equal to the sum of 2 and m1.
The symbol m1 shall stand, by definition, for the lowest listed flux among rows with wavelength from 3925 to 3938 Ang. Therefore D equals 6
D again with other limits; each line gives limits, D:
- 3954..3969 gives 6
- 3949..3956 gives 16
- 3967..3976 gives 6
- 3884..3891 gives 12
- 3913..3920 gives 16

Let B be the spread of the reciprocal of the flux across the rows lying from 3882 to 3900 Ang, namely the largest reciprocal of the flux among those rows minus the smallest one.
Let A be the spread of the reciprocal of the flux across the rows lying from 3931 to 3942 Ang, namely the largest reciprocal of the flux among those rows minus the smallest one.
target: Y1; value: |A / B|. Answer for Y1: 5.1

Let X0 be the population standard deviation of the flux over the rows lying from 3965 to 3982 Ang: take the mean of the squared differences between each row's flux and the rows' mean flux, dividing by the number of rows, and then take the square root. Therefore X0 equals 4.4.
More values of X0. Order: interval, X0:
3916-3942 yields 3.5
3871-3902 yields 1.3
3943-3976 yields 3.3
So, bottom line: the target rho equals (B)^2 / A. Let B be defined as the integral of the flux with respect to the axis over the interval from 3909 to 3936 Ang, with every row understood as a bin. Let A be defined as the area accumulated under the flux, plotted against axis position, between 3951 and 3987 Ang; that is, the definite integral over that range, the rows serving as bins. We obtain 205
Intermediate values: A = 416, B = 292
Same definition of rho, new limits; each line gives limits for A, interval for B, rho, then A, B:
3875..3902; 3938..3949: 41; 336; 117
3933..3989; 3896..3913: 89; 615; 235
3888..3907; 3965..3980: 70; 248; 131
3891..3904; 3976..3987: 158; 177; 167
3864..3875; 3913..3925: 179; 144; 161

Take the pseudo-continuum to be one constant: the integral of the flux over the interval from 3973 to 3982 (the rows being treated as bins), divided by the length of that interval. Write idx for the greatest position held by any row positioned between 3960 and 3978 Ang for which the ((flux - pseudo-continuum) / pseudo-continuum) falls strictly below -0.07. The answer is 3975.32 Ang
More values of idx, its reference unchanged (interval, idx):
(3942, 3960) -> 3944.32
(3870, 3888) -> 3886.62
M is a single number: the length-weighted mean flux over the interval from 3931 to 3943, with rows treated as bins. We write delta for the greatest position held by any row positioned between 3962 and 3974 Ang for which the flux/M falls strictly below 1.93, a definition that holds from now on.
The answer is 3973.49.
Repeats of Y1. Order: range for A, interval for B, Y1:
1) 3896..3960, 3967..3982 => 1.3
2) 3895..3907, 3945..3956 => 0.8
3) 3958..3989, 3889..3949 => 0.8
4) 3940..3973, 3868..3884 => 15.1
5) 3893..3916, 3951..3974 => 0.1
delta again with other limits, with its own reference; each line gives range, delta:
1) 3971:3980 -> 3975.32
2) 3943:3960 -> 3944.32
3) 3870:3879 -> 3877.68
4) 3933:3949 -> 3944.32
